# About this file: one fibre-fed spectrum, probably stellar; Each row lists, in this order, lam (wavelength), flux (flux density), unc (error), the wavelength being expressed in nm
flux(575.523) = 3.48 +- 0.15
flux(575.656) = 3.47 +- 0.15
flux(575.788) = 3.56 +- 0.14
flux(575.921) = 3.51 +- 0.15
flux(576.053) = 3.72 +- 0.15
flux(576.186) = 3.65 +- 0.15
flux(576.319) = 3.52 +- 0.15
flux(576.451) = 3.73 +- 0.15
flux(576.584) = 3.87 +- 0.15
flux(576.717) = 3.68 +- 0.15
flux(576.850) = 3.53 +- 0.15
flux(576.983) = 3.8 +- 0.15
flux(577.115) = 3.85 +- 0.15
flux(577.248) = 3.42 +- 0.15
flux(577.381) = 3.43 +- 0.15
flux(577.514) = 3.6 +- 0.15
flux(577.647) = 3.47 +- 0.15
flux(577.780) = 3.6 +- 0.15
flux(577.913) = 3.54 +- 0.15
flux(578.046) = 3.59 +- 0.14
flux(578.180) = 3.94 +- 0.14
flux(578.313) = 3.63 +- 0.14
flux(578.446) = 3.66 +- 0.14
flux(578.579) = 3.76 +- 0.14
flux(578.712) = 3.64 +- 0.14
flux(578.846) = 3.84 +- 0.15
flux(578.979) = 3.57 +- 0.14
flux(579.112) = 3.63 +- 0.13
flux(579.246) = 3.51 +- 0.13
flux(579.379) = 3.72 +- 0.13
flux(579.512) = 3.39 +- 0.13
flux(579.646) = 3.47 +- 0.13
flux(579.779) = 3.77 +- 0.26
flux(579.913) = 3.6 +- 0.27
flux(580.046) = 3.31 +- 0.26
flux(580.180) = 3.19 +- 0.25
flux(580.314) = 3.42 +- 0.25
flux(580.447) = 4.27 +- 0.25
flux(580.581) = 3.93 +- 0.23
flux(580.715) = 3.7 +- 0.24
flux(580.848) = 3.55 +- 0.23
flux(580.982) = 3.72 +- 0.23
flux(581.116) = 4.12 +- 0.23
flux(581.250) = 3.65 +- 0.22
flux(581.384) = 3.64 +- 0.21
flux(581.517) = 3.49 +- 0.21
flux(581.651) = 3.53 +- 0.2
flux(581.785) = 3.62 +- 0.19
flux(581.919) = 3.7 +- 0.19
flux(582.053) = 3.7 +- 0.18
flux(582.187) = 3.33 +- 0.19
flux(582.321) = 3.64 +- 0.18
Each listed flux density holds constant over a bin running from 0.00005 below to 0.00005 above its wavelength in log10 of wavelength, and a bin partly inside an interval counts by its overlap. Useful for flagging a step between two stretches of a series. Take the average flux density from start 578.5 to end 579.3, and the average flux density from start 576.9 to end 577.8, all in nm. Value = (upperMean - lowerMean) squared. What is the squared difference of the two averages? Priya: 0.004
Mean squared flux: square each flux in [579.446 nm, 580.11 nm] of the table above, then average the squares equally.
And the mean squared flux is 12.3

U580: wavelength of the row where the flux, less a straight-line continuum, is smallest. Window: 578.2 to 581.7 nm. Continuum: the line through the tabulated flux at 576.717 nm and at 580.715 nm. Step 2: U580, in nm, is 580.180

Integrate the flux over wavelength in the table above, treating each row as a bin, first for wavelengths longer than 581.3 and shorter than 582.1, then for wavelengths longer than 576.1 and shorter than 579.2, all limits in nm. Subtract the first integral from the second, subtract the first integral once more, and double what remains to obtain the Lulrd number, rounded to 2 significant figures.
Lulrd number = 11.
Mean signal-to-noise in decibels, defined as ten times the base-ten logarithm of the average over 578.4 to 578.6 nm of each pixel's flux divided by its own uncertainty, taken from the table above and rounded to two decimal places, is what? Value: 14.23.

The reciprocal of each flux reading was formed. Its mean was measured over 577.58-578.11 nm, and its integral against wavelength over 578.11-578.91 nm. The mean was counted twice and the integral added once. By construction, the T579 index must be 0.777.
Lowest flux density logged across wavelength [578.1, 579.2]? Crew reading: 3.57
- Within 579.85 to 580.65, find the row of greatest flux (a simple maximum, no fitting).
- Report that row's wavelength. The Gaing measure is 580.447 nm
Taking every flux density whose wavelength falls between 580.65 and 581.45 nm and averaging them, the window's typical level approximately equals 3.73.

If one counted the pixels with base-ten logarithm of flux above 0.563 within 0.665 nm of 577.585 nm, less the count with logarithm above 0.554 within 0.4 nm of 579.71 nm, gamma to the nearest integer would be 0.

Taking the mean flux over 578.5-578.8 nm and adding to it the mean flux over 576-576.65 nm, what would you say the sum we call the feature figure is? 7.40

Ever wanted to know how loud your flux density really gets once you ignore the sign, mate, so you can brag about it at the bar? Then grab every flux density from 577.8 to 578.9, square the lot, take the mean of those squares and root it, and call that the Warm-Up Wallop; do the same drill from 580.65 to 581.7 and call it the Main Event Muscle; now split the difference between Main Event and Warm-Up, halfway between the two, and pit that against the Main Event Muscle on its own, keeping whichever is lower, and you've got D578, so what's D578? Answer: 3.68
